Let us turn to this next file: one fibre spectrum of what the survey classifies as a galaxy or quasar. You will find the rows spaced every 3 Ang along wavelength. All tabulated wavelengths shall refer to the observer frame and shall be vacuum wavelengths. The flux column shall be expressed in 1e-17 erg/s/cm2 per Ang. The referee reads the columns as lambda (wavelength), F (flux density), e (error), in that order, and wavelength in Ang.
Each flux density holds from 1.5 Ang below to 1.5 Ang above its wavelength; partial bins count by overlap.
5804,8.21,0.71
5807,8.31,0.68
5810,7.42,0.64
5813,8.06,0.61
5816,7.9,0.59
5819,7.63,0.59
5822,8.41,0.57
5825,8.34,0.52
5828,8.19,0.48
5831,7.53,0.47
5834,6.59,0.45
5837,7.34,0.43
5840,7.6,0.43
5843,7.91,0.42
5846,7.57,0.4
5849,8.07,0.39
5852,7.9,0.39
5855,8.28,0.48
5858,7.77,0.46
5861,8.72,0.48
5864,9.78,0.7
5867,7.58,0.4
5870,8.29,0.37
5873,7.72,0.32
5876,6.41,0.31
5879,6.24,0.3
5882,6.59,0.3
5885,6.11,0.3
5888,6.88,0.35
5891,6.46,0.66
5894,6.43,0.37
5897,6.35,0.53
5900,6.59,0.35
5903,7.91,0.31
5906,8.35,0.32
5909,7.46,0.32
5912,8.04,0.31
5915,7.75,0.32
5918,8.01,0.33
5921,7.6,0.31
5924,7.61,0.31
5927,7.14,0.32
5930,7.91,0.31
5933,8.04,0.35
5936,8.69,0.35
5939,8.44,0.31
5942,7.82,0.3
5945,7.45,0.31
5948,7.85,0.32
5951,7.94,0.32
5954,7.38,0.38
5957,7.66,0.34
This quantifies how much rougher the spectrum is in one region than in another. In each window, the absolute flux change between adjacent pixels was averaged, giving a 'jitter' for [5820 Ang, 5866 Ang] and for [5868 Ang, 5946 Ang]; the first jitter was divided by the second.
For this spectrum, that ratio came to 1.1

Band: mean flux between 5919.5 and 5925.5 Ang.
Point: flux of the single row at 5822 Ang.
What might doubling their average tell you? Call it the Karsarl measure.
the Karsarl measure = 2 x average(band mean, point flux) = 16.0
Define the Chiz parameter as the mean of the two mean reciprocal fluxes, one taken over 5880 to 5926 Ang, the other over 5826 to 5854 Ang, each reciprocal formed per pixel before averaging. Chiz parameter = 0.136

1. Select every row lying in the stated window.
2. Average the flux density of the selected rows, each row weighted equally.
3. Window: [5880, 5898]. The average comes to 6.47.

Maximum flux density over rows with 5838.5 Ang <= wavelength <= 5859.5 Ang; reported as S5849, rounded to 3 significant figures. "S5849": 8.28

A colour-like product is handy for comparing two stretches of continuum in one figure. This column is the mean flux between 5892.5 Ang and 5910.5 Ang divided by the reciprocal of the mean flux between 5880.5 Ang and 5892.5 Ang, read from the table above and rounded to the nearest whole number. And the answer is 47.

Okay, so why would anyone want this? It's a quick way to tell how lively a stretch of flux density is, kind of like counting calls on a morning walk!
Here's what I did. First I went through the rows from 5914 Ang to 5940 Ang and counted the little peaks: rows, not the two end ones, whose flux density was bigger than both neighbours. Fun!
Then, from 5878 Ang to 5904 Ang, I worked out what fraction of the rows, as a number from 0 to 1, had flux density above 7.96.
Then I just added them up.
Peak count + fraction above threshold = 3.0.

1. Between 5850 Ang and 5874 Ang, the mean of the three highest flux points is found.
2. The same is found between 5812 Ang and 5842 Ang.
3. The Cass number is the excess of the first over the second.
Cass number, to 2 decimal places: 0.62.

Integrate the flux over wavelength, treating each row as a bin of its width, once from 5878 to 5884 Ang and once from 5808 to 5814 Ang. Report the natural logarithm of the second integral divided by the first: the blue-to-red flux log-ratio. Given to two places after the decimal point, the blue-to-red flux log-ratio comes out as 0.19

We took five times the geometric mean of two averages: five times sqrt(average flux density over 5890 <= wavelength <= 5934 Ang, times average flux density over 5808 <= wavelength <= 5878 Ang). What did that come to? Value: 38.3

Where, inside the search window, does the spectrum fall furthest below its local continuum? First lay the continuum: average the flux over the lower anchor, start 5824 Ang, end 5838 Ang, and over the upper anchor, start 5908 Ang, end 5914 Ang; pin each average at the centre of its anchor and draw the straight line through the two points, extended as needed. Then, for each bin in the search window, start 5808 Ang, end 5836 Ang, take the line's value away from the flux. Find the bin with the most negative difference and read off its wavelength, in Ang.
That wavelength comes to 5834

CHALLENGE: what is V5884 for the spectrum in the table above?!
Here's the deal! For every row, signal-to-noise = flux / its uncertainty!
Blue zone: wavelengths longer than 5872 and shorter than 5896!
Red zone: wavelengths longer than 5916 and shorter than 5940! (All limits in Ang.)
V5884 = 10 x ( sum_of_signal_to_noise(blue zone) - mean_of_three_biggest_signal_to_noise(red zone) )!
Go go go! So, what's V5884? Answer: 1289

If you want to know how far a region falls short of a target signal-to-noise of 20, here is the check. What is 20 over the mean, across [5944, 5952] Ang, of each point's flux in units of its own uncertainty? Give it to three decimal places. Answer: 0.818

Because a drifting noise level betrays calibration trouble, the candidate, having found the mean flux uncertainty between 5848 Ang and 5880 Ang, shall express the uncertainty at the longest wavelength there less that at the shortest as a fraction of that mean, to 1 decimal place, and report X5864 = -0.2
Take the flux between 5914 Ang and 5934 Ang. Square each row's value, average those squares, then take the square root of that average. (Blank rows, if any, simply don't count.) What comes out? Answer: 7.73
